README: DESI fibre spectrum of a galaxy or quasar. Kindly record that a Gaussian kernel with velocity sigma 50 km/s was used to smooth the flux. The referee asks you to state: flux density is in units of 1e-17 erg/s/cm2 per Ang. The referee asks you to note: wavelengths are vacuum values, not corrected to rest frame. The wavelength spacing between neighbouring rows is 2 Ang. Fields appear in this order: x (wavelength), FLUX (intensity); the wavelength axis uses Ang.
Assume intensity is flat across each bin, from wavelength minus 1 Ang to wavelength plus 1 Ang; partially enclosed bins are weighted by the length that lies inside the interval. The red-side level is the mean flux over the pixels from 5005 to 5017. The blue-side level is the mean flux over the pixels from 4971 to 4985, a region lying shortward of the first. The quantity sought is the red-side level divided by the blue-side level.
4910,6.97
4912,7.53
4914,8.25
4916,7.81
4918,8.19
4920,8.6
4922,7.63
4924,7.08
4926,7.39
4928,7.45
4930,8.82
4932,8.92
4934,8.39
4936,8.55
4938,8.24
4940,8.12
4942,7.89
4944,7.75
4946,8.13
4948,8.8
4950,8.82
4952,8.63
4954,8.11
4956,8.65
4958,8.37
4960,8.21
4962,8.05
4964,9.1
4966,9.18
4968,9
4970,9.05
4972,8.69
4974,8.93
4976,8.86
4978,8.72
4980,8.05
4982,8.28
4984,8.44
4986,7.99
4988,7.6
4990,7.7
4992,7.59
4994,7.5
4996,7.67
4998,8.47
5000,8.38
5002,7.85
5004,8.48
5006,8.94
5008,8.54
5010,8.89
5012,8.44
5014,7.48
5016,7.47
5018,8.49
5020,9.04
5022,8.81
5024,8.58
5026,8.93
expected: 0.97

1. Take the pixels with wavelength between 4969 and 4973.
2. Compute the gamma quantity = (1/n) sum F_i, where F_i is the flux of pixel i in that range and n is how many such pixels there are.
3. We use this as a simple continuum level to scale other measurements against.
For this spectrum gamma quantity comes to 8.9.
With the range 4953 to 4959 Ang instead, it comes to 8.4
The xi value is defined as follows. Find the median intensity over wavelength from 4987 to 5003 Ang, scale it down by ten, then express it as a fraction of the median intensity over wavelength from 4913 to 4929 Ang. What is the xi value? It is 0.100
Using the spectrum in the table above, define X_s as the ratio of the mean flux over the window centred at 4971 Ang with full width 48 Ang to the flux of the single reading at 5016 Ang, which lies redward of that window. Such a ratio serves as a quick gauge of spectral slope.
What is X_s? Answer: 1.129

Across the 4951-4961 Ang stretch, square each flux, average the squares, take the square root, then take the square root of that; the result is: 2.90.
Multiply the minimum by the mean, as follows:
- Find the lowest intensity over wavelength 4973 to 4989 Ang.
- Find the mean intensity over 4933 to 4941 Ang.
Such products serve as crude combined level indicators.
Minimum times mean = 63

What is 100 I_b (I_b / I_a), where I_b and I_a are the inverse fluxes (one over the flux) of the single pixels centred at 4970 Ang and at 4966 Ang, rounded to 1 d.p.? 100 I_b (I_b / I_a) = 11.2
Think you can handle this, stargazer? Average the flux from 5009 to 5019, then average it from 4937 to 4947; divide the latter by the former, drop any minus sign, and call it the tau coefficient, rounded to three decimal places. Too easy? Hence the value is 0.984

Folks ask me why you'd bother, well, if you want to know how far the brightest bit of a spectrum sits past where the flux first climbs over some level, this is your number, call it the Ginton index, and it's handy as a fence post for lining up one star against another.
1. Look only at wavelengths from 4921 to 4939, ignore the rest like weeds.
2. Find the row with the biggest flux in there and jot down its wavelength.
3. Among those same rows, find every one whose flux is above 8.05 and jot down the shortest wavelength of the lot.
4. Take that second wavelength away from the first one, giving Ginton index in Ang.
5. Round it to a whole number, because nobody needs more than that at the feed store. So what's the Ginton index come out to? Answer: 2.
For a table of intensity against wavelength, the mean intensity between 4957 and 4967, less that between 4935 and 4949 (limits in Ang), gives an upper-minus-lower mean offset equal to 0.37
